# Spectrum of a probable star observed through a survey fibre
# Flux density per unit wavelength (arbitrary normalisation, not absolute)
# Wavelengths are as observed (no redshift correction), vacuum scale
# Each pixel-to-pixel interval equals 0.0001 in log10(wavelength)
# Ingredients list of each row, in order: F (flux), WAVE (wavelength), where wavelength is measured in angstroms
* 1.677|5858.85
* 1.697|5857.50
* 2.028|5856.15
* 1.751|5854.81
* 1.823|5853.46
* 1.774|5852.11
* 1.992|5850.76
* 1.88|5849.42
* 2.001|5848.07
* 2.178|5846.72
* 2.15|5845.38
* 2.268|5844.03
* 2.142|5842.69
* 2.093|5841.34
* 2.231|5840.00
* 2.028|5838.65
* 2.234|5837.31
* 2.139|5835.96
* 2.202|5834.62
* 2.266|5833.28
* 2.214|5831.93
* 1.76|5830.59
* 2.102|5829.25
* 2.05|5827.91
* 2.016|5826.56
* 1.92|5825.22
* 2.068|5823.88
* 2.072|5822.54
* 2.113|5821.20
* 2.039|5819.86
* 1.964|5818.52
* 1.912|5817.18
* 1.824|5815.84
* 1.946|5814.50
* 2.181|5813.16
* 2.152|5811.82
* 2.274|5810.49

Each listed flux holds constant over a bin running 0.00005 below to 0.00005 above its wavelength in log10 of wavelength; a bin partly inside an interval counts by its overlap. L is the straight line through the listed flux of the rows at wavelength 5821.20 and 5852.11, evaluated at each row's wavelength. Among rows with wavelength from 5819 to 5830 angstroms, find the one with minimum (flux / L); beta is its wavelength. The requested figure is 5825.22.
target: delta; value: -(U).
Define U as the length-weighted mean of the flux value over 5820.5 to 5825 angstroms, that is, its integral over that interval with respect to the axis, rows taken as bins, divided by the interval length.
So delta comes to -2.07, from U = 2.07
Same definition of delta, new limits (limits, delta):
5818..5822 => -2.04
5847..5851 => -1.98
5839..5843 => -2.14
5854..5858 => -1.83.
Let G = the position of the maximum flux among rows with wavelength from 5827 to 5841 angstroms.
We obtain 5833.28 angstroms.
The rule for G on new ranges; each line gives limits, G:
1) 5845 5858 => 5846.72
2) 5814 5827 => 5821.20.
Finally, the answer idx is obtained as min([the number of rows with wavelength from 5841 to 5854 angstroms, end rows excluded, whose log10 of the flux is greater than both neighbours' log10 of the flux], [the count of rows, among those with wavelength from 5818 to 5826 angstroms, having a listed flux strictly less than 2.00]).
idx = 2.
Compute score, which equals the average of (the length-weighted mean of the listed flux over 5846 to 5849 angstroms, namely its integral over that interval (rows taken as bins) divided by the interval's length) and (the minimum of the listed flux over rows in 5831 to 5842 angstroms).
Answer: 2.05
